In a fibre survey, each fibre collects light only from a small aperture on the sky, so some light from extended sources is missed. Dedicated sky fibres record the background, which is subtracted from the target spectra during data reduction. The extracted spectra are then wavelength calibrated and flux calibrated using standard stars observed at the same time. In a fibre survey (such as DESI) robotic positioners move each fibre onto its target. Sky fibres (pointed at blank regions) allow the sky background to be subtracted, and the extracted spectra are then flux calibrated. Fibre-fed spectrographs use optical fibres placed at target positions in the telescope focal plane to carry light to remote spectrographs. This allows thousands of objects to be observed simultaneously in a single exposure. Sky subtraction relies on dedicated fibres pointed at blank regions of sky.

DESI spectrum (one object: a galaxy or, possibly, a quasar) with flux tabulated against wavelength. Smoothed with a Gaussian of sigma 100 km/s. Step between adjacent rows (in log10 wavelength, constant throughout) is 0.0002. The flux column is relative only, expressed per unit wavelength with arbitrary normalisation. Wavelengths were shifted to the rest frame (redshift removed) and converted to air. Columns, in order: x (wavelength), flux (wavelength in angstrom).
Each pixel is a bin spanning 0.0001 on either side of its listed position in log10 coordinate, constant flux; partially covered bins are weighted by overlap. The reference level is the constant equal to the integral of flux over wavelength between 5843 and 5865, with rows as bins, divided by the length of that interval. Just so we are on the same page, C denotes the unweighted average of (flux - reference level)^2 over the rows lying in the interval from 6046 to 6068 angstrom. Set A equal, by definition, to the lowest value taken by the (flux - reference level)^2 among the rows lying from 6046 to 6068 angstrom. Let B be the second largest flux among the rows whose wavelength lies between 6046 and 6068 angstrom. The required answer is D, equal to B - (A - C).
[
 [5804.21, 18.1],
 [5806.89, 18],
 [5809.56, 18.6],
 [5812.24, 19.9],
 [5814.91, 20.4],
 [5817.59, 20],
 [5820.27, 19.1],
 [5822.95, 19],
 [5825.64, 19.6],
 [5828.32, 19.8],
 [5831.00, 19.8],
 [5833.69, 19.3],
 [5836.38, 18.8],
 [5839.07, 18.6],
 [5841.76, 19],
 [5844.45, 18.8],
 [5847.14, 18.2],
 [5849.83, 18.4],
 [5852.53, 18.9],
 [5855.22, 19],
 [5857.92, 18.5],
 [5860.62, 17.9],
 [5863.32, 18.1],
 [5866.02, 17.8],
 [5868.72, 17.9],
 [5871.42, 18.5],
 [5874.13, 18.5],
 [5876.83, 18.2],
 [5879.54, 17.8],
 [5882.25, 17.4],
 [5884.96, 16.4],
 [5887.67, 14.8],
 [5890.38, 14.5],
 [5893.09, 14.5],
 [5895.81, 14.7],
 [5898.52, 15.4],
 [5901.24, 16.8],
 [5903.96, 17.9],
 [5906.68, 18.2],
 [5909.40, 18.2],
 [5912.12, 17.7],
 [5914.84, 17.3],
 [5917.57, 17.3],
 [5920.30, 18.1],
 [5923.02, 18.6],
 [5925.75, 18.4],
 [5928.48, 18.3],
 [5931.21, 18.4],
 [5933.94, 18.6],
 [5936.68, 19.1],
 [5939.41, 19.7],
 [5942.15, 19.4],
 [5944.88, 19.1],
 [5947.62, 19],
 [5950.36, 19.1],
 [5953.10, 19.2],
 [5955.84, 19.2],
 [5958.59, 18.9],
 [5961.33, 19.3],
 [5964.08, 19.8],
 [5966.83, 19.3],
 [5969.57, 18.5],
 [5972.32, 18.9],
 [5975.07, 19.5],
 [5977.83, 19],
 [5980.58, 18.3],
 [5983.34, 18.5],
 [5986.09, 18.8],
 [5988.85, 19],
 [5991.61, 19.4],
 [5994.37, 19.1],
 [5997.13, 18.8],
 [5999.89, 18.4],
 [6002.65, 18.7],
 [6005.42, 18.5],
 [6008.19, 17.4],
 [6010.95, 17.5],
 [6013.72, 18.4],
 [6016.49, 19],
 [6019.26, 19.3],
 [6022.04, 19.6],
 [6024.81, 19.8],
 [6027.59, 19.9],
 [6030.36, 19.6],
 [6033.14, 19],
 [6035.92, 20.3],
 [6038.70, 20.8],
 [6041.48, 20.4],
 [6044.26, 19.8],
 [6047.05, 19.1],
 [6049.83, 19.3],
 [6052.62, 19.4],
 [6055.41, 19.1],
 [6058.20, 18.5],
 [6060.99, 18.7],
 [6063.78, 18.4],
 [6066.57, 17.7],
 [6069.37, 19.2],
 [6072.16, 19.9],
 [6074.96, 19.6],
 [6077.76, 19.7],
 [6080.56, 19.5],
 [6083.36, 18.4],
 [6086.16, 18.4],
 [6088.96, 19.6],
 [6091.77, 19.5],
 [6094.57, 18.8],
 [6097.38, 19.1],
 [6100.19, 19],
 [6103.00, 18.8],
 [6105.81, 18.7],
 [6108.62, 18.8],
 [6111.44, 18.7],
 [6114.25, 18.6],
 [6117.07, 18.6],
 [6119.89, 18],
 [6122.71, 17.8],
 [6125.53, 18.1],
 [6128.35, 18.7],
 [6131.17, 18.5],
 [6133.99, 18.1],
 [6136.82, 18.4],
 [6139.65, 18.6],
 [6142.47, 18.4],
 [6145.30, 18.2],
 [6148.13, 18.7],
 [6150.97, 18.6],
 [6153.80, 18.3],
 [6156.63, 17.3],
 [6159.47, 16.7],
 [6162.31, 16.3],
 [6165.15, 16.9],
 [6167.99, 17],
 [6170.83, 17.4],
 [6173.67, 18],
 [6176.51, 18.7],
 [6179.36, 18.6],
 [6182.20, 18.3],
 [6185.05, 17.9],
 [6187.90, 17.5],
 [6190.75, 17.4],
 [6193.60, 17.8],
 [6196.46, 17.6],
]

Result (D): 19.7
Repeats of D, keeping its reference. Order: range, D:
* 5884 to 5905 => 26.0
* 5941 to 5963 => 19.6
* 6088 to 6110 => 19.9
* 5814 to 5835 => 21.3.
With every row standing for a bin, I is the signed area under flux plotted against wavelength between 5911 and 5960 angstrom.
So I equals 913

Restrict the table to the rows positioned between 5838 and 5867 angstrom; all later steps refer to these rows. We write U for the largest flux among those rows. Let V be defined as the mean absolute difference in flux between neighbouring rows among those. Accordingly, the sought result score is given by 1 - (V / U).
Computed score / 0.981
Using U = 19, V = 0.36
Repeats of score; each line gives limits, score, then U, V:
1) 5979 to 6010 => 0.981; 19.4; 0.37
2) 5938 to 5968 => 0.987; 19.8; 0.26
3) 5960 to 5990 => 0.976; 19.8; 0.47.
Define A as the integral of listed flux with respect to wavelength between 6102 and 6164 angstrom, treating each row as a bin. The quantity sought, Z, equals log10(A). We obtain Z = 3.1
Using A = 1129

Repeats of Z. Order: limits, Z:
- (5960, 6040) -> 3.2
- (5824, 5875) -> 3.0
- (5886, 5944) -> 3.0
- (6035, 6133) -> 3.3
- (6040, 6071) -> 2.8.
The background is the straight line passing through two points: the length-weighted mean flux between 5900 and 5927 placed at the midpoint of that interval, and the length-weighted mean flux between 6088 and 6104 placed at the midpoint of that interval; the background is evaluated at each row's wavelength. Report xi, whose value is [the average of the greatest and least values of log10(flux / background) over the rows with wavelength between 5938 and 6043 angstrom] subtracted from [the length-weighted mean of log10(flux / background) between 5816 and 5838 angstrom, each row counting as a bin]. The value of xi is 0.042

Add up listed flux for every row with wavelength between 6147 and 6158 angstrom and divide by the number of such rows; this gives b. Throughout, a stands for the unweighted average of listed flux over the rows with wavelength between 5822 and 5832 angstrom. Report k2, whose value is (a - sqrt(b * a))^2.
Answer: 0.45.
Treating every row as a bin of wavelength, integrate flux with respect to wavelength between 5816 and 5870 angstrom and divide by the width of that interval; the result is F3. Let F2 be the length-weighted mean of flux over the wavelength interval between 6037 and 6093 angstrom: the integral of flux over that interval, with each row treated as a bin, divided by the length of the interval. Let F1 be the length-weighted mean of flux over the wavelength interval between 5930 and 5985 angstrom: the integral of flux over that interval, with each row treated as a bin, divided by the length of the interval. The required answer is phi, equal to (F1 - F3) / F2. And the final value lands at 0.01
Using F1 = 19.0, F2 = 19.3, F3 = 18.8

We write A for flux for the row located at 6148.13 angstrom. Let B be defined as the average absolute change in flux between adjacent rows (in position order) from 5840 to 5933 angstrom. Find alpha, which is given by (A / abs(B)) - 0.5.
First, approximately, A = 18.7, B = 0.430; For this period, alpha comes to 43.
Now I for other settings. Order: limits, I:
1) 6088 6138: 932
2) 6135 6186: 913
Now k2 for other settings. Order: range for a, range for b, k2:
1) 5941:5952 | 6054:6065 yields 0.06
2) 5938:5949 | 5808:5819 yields 0.04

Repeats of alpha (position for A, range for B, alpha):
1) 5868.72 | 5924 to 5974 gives 57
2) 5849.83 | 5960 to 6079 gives 39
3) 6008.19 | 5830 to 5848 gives 43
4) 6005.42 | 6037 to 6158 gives 48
